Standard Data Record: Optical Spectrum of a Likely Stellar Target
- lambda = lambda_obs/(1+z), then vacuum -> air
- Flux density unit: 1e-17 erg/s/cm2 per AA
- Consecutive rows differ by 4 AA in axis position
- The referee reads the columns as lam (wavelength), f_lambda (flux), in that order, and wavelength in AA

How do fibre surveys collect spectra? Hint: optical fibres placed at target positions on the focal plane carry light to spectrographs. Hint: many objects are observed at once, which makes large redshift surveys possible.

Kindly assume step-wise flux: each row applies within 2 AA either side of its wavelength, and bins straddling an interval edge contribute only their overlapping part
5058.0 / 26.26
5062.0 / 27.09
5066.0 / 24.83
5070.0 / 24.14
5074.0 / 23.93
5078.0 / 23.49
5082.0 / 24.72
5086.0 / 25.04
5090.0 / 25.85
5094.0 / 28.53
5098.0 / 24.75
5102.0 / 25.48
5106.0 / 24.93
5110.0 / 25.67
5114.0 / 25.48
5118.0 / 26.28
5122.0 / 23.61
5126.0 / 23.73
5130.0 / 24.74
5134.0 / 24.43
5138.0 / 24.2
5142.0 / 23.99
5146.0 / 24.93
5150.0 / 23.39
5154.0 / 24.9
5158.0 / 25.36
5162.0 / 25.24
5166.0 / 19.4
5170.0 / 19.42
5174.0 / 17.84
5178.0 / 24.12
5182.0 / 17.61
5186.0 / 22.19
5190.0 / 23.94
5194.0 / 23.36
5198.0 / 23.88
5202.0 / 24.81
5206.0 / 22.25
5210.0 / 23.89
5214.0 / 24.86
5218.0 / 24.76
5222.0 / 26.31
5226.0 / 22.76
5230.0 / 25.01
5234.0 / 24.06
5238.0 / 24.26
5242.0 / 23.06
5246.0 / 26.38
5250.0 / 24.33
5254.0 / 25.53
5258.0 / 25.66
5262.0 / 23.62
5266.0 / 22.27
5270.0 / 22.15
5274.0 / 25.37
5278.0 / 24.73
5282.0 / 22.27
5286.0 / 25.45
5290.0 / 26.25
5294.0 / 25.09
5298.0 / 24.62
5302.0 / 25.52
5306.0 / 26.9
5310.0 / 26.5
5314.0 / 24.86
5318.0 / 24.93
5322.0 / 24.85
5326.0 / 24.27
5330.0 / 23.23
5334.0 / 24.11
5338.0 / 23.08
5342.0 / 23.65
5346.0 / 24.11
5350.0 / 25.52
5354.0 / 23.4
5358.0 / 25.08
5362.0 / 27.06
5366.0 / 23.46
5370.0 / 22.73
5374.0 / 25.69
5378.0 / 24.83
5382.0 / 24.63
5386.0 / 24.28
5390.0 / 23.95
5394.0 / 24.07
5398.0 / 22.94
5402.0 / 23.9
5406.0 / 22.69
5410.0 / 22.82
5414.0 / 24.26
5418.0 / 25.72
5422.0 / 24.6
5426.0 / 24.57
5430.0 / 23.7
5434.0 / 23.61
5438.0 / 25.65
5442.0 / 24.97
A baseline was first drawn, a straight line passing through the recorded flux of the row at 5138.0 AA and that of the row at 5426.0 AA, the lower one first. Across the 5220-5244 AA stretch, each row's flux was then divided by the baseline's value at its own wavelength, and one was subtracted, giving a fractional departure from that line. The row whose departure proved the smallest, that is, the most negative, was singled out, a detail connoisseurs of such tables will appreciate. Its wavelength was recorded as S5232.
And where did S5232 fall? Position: 5226.0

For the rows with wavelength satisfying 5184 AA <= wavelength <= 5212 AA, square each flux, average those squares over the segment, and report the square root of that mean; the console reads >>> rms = 23.5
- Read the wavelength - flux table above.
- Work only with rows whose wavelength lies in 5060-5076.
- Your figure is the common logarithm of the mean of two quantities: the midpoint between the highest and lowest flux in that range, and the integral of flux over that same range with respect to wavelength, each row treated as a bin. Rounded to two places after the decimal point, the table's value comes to 2.33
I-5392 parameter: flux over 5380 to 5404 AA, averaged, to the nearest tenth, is 24.0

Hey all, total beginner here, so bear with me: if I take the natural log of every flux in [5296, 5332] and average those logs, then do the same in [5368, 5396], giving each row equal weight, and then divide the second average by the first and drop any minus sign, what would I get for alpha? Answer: 0.99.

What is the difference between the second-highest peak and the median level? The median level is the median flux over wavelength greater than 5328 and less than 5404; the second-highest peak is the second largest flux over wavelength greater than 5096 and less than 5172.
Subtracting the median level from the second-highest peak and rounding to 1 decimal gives 1.6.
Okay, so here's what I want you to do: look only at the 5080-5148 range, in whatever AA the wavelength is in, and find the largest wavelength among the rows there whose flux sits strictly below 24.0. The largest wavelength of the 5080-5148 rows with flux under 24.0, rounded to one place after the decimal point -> 5142.0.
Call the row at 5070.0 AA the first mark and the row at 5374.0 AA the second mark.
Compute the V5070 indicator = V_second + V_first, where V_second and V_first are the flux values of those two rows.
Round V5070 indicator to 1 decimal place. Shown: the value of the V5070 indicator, 49.8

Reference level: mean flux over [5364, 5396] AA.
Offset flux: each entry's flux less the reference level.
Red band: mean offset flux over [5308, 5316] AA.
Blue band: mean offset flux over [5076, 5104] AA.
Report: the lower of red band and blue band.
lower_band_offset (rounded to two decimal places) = 1.20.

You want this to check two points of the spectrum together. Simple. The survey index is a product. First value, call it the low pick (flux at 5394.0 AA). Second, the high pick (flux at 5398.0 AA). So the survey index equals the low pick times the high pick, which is 552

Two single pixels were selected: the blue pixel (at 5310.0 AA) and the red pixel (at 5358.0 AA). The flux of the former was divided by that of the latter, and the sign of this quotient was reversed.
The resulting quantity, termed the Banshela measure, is -1.057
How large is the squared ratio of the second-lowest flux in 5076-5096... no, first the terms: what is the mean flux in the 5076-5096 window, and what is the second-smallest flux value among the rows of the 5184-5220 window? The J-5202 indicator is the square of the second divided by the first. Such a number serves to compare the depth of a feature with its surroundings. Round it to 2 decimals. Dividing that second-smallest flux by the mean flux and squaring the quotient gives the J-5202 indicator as 0.76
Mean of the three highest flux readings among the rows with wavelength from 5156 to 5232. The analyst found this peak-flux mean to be 25.6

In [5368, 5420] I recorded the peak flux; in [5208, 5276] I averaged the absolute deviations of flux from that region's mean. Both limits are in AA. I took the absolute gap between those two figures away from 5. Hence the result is -19.7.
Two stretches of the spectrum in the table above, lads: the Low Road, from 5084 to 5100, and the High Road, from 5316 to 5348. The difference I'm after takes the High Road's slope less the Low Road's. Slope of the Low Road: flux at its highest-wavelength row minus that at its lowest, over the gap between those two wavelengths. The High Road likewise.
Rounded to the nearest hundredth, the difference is -0.01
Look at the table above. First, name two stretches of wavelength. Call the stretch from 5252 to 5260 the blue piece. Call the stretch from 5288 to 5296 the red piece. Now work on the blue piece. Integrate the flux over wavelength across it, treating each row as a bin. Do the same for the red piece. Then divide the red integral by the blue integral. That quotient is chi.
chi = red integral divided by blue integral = 1.00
